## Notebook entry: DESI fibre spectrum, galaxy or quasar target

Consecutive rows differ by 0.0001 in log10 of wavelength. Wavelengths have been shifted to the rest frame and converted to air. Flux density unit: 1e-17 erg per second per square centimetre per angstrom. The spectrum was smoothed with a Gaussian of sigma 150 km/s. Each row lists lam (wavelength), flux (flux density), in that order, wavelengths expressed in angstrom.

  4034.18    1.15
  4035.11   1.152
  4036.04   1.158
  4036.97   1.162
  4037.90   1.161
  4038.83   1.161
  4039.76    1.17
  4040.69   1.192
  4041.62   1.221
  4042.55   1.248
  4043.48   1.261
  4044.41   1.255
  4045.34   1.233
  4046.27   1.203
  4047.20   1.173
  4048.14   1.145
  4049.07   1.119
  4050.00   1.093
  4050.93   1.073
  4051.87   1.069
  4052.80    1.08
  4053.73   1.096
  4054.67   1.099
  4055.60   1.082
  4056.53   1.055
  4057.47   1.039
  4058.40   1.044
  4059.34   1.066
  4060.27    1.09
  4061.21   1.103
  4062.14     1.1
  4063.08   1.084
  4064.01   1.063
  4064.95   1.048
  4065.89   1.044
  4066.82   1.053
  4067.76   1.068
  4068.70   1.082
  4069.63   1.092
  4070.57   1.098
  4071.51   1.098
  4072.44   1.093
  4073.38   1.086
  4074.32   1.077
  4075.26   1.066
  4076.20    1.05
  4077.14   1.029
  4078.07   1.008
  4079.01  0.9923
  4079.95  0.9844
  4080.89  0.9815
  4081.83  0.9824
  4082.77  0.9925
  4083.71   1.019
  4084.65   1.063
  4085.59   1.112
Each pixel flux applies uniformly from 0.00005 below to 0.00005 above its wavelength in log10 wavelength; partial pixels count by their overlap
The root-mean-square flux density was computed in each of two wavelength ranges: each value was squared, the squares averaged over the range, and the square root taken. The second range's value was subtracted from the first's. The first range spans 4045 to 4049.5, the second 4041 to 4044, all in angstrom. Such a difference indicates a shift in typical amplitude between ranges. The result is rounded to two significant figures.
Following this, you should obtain -0.068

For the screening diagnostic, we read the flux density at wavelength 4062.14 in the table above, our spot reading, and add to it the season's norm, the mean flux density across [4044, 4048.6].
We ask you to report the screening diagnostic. 2.30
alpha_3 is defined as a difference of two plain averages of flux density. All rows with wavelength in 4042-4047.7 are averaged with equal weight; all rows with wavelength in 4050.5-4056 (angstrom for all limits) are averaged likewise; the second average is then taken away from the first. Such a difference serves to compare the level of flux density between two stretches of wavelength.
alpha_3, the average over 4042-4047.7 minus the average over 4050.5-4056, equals 0.146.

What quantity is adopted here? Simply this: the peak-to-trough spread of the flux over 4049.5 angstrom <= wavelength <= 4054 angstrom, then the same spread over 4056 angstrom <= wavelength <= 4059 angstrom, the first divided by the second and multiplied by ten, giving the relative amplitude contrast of 17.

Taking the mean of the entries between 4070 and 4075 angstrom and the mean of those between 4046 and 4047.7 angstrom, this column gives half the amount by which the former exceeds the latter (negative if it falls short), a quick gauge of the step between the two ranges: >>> -0.05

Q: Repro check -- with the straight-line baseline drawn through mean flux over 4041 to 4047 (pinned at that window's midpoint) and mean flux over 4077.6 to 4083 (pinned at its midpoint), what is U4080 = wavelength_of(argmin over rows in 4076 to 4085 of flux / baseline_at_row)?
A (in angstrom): 4079.95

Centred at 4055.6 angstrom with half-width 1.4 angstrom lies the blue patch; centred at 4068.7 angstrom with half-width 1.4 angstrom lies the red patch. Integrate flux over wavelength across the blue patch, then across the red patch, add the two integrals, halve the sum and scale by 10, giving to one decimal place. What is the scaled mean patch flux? 30.3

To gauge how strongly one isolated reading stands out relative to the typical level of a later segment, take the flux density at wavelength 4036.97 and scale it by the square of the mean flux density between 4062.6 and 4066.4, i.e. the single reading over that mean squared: 1.035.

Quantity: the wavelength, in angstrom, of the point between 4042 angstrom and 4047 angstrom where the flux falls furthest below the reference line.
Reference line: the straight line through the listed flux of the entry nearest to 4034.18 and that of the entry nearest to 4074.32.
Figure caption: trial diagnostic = 4046.27 angstrom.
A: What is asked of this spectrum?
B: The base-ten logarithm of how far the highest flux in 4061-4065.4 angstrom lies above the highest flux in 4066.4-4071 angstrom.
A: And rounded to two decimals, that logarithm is -2.30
